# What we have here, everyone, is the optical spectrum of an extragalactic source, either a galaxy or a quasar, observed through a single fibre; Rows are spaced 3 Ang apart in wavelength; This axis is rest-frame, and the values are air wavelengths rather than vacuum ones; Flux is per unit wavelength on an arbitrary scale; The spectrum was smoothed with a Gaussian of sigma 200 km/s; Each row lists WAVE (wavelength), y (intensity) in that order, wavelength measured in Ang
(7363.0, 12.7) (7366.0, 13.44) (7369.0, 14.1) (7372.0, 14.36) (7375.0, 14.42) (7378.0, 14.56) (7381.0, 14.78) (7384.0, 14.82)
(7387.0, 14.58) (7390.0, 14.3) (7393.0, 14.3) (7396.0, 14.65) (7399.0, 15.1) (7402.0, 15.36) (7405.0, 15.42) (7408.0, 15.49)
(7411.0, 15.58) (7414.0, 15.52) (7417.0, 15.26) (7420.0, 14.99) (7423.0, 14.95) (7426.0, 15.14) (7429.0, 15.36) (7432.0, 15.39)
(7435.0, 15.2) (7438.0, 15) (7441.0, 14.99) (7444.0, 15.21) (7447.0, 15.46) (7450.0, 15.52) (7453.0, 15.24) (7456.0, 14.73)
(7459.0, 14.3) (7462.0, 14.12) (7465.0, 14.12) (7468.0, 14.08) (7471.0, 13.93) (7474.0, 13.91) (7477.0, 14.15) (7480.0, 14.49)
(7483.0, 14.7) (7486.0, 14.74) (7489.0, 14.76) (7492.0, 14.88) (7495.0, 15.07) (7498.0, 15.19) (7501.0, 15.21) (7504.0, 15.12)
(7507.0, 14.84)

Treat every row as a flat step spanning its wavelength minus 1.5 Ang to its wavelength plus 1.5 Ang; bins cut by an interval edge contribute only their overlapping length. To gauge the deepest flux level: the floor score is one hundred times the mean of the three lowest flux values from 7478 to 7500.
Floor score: 1464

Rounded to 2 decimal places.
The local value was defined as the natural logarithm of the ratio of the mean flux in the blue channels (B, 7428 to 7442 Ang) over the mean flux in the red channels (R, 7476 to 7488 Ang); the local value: 0.04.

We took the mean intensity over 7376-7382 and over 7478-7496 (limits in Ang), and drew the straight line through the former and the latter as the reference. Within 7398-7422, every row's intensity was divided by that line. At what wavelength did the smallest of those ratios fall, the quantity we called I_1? 7420.0 Ang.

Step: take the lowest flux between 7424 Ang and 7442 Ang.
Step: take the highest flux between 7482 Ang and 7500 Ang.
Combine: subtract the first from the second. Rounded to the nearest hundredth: 0.20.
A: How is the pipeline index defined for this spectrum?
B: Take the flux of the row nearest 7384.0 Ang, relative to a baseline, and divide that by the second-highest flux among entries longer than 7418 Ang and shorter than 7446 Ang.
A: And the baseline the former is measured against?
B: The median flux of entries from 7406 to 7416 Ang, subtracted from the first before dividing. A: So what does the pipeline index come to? -0.046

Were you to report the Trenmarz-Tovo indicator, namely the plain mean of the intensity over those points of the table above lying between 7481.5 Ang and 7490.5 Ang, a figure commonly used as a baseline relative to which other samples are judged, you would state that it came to 14.7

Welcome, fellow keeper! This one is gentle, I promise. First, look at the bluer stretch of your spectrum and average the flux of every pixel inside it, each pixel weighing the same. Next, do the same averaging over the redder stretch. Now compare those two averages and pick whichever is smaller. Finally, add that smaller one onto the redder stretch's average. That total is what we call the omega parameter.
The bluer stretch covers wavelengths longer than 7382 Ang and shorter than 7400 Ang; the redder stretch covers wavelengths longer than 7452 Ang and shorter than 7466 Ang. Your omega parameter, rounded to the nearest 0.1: 29.0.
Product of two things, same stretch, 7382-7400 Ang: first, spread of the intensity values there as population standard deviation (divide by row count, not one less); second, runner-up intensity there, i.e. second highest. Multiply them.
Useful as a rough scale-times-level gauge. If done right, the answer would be 4.2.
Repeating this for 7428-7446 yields 2.4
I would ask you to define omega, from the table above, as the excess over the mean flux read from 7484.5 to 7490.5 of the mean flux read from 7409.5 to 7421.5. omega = 0.6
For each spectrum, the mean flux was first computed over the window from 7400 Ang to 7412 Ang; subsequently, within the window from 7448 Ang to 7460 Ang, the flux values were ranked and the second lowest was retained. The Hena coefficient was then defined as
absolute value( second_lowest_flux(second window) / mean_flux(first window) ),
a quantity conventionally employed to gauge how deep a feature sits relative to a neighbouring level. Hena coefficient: 0.95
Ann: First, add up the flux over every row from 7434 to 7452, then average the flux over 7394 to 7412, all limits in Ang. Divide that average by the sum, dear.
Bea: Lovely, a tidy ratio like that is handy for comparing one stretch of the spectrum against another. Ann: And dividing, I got 0.167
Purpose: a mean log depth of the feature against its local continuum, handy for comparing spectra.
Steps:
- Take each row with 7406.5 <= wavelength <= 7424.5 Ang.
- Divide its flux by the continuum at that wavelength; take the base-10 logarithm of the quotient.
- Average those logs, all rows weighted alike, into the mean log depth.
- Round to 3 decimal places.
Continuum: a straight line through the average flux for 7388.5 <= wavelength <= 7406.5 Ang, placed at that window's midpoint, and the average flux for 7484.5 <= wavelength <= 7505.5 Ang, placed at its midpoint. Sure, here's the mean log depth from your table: 0.012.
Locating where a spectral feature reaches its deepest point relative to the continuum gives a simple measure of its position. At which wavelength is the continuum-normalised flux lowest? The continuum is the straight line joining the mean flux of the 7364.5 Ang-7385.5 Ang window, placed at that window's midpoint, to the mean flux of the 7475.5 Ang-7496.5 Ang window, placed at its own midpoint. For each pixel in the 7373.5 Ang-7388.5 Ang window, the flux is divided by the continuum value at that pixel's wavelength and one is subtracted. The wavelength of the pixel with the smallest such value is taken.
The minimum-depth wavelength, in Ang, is 7375.0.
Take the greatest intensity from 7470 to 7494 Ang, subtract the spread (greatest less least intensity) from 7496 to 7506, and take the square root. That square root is 3.85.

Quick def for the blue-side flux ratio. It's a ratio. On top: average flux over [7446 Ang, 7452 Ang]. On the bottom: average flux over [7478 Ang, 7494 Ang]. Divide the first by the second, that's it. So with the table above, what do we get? 1.05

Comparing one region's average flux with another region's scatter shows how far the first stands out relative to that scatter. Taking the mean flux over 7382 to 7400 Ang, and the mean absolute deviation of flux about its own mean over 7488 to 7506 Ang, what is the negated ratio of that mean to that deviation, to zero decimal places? -100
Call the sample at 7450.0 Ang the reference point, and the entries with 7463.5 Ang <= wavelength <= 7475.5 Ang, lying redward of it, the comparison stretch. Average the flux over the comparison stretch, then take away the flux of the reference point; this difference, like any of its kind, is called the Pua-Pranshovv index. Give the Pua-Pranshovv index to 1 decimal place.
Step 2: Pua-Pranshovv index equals -1.5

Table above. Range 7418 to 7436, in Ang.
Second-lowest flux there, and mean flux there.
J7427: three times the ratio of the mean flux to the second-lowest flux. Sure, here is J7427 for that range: 3.04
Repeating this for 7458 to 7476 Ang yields 3.03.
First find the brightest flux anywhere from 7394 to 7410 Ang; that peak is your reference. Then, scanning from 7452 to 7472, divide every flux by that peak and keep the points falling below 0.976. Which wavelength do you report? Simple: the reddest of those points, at 7471.0 Ang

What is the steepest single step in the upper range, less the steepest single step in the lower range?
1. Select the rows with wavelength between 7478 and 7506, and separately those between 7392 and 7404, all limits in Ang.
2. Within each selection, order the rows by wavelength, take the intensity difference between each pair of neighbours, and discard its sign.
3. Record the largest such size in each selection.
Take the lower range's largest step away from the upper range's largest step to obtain -0.24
